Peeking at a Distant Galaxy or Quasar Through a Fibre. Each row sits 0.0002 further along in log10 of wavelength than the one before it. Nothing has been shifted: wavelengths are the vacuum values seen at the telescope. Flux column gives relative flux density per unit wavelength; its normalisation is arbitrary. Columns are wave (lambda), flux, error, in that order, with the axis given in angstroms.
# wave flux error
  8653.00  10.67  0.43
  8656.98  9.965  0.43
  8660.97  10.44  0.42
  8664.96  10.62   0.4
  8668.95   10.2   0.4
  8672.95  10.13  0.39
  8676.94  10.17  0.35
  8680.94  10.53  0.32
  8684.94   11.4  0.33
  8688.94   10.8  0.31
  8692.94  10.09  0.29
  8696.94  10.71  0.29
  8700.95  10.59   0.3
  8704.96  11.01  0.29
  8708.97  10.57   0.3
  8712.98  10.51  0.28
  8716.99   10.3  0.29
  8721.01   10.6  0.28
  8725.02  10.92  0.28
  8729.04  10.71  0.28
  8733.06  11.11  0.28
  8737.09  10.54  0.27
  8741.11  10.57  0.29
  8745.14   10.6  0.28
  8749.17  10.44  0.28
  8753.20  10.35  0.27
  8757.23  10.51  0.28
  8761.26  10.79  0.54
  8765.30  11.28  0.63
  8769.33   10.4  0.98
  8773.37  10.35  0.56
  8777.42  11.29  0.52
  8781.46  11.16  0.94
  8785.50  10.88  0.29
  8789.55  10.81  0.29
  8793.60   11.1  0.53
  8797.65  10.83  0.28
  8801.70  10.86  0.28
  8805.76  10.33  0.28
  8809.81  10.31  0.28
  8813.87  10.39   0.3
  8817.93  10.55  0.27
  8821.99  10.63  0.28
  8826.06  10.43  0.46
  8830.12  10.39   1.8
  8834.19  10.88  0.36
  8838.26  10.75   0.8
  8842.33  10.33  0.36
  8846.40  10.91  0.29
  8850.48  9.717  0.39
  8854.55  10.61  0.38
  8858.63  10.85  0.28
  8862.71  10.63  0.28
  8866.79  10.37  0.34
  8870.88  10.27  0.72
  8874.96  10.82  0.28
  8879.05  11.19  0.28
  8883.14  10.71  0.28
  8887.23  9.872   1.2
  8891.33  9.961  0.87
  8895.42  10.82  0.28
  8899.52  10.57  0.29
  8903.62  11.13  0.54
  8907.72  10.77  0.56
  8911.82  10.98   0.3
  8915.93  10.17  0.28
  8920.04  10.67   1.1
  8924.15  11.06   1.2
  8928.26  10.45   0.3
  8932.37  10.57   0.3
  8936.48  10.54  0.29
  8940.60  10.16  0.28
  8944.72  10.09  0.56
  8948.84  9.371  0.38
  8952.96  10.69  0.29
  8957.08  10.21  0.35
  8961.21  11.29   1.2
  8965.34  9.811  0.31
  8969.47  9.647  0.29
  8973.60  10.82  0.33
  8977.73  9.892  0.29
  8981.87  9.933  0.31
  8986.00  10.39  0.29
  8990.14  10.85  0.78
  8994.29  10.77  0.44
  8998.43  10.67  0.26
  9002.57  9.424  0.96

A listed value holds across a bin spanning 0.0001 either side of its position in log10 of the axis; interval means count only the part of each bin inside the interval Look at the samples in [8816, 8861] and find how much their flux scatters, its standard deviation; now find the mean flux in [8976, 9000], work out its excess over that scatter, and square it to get 102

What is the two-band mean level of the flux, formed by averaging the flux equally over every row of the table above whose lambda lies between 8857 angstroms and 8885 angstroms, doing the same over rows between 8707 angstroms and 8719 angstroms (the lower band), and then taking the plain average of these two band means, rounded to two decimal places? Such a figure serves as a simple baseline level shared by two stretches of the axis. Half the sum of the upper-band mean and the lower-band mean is 10.58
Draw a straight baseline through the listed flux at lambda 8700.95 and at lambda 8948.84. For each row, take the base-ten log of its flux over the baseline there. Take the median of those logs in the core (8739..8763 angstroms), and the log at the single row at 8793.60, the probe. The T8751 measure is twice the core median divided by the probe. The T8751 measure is 0.39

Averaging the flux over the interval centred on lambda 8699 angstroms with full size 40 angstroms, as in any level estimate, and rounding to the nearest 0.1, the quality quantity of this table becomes 10.7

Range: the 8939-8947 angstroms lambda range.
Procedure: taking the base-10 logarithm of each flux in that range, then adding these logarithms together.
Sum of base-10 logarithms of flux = 2.0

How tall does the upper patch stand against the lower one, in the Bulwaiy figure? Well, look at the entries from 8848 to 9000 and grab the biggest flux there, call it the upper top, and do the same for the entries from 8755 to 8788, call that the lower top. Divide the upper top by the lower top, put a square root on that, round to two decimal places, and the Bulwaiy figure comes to 1.00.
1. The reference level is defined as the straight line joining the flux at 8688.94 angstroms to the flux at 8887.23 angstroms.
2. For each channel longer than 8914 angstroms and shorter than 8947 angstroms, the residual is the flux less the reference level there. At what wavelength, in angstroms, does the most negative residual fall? 8915.93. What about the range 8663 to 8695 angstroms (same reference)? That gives 8672.95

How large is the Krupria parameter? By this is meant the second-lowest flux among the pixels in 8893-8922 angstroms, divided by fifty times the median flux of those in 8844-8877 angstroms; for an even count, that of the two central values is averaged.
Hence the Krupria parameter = 0.0199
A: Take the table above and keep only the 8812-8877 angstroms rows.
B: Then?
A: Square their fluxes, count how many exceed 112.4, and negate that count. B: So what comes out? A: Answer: -8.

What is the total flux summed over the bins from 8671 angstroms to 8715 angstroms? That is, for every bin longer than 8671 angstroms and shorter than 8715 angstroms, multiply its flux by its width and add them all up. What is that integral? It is 466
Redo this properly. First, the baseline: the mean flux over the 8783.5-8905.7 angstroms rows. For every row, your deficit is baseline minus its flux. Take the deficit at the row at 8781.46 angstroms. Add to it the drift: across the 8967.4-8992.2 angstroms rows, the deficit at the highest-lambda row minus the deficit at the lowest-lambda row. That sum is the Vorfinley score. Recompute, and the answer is -1.8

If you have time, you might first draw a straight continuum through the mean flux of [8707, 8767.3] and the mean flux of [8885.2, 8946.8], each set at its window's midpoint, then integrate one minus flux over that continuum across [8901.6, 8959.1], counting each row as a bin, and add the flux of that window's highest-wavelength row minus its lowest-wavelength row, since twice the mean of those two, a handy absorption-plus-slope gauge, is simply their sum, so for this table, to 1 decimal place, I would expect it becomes -0.8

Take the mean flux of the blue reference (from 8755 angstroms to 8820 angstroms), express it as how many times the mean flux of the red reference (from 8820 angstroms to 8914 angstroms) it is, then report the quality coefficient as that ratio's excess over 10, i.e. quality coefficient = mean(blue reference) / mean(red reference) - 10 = -8.986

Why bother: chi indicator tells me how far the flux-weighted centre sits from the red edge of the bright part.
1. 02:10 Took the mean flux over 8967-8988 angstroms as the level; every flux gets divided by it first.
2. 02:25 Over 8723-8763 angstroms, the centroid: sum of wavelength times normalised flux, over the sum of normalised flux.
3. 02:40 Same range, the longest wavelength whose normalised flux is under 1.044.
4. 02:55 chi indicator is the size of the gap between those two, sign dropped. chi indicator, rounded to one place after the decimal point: 14.2 angstroms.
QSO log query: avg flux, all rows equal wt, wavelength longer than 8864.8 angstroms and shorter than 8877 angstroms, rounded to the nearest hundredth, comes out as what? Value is 10.49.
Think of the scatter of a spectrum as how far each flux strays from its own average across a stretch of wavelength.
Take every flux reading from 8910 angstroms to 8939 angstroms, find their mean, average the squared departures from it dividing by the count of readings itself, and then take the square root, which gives 0.28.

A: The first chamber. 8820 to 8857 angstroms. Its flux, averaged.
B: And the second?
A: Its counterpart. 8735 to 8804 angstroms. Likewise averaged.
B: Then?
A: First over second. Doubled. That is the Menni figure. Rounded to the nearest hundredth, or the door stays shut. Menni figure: 1.96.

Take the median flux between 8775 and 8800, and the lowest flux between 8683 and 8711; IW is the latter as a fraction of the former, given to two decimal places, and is 0.92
